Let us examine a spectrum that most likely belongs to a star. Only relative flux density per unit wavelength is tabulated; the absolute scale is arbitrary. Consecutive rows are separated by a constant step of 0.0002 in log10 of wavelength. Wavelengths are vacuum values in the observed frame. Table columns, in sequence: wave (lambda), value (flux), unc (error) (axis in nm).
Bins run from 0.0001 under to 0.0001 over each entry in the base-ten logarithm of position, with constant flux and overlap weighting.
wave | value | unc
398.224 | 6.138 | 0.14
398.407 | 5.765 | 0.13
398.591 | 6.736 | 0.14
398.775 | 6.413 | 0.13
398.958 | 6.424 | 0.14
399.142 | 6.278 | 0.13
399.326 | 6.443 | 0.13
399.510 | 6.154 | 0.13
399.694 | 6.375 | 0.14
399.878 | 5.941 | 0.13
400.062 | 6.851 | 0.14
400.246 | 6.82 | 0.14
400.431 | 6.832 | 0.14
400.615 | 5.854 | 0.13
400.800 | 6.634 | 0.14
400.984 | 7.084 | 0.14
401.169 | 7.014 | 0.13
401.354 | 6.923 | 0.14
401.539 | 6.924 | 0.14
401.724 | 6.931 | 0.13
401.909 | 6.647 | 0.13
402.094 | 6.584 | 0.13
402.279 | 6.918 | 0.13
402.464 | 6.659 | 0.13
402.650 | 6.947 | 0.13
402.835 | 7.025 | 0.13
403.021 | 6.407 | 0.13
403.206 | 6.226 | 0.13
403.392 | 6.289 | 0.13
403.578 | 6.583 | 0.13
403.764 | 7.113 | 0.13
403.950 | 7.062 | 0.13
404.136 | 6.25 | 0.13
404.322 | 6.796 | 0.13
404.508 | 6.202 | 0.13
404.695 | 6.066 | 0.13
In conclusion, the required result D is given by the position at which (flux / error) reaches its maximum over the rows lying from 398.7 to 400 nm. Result 399.326 nm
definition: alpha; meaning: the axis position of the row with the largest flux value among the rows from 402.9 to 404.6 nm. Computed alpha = 403.764 nm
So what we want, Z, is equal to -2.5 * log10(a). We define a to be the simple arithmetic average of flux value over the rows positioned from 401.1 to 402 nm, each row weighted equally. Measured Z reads -2.095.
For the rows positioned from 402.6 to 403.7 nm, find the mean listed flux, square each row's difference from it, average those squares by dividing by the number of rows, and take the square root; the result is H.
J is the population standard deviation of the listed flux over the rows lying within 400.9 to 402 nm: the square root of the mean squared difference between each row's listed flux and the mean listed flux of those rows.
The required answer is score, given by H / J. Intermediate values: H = 0.31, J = 0.14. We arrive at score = 2.3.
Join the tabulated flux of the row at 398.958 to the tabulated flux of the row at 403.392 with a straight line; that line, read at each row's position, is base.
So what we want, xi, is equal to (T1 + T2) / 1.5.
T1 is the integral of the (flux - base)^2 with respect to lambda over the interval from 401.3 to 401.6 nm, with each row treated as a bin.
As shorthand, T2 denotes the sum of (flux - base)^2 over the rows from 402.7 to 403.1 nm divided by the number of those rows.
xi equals 0.24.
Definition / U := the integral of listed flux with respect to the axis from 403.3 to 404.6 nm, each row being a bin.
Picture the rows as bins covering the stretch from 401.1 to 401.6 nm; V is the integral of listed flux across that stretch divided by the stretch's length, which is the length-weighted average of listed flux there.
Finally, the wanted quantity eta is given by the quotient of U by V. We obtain 1.2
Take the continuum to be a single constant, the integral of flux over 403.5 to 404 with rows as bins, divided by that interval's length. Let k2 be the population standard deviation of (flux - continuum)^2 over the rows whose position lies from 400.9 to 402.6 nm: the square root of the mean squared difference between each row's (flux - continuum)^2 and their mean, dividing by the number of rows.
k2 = 0.04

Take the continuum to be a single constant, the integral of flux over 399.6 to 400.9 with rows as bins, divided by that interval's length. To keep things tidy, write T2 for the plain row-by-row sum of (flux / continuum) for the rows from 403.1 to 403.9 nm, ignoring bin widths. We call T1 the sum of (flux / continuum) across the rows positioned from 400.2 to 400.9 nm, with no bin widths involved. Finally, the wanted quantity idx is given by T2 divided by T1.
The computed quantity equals 1.00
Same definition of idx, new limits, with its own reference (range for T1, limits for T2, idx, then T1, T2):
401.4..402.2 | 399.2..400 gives 0.92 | 4.18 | 3.85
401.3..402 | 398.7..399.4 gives 0.93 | 4.23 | 3.94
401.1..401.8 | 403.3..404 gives 0.97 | 4.29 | 4.17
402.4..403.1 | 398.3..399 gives 0.94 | 4.17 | 3.91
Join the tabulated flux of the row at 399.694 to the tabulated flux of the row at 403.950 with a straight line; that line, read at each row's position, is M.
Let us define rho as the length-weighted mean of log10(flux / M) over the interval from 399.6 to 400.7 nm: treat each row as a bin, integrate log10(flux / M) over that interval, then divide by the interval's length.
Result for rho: -0.001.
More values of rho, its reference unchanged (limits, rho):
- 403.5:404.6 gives -0.026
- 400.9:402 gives 0.017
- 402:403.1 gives -0.005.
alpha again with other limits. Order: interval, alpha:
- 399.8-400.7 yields 400.062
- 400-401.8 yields 400.984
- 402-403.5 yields 402.835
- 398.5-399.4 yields 398.591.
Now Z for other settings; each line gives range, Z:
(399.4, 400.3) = -2.020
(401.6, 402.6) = -2.073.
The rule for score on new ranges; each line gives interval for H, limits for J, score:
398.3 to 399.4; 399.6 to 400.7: 0.7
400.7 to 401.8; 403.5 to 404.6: 0.4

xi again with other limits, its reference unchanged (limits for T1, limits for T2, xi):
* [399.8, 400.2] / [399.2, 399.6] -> 0.08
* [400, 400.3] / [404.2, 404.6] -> 0.14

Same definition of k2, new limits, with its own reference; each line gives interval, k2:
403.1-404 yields 0.19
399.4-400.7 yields 0.44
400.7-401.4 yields 0.03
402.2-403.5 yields 0.19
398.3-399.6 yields 0.39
